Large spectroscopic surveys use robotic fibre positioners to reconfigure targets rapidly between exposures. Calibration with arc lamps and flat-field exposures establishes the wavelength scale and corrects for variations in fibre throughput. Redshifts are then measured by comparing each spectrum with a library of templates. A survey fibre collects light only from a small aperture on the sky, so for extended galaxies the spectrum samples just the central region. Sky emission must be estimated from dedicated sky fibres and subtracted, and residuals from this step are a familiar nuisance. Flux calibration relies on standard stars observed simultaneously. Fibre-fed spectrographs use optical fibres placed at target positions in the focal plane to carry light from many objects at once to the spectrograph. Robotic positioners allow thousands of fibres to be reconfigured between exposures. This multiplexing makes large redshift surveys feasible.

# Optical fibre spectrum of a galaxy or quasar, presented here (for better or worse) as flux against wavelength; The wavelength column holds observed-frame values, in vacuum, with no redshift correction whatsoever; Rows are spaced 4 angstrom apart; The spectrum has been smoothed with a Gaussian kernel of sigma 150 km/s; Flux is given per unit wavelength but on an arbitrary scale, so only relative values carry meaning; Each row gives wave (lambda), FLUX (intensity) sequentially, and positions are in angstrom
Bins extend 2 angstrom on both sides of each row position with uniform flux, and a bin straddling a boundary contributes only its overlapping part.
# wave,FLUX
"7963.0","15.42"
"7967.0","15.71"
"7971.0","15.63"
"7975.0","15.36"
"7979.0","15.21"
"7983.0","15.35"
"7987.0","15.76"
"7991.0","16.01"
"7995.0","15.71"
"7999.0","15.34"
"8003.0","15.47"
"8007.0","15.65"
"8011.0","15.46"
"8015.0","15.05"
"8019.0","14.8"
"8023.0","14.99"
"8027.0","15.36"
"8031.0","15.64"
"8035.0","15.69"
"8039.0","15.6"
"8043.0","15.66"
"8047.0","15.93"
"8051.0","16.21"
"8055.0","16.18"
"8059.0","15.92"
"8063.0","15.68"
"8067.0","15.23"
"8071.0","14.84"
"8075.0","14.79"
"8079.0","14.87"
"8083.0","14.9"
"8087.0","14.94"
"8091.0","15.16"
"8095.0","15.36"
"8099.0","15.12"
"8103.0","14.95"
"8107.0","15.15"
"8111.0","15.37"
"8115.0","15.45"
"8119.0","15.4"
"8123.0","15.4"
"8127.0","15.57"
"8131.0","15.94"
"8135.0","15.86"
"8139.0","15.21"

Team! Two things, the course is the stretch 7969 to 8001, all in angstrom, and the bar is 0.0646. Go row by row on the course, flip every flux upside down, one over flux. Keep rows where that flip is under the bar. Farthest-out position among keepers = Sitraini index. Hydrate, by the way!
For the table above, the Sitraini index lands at 7995.0 angstrom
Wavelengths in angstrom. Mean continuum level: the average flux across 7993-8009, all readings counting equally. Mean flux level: 15.5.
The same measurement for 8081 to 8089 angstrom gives 14.9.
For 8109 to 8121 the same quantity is 15.4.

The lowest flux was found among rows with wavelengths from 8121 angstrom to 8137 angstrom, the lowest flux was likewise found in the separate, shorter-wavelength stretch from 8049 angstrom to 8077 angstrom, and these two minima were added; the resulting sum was 30.19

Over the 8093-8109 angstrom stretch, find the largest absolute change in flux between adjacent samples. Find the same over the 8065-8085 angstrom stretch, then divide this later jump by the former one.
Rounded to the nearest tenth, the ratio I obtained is 1.6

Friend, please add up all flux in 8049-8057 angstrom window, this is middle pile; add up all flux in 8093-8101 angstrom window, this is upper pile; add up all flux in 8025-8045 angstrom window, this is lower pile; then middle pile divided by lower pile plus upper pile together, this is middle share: 0.30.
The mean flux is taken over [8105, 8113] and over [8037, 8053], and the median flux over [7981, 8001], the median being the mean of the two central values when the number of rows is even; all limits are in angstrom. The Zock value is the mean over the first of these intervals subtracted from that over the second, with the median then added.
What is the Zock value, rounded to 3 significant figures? 16.3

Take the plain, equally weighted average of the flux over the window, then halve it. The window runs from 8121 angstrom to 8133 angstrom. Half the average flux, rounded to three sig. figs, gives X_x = 7.82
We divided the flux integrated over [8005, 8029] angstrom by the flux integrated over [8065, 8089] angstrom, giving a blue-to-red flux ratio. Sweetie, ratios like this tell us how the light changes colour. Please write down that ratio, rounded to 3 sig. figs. 1.02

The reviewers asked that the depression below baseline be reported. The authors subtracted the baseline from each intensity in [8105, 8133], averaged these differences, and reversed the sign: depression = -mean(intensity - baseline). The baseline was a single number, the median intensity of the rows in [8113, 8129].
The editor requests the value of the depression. -0.04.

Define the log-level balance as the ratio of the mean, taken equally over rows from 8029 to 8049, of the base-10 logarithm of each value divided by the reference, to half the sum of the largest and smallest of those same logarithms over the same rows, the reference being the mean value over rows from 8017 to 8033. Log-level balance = 0.89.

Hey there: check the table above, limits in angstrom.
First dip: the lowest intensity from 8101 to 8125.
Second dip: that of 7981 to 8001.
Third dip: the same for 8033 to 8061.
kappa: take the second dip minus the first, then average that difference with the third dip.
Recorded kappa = 8.0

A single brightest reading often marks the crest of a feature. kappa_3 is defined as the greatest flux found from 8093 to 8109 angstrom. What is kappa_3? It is 15.36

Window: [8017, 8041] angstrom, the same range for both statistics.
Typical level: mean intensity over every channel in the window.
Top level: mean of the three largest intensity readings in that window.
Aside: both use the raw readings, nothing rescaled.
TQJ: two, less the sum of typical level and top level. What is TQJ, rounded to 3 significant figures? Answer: -29.0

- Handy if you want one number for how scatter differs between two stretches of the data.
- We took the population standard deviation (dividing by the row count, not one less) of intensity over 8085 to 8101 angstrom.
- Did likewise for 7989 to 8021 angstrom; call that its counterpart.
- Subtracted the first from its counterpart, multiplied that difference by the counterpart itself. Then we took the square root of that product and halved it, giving 0.14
